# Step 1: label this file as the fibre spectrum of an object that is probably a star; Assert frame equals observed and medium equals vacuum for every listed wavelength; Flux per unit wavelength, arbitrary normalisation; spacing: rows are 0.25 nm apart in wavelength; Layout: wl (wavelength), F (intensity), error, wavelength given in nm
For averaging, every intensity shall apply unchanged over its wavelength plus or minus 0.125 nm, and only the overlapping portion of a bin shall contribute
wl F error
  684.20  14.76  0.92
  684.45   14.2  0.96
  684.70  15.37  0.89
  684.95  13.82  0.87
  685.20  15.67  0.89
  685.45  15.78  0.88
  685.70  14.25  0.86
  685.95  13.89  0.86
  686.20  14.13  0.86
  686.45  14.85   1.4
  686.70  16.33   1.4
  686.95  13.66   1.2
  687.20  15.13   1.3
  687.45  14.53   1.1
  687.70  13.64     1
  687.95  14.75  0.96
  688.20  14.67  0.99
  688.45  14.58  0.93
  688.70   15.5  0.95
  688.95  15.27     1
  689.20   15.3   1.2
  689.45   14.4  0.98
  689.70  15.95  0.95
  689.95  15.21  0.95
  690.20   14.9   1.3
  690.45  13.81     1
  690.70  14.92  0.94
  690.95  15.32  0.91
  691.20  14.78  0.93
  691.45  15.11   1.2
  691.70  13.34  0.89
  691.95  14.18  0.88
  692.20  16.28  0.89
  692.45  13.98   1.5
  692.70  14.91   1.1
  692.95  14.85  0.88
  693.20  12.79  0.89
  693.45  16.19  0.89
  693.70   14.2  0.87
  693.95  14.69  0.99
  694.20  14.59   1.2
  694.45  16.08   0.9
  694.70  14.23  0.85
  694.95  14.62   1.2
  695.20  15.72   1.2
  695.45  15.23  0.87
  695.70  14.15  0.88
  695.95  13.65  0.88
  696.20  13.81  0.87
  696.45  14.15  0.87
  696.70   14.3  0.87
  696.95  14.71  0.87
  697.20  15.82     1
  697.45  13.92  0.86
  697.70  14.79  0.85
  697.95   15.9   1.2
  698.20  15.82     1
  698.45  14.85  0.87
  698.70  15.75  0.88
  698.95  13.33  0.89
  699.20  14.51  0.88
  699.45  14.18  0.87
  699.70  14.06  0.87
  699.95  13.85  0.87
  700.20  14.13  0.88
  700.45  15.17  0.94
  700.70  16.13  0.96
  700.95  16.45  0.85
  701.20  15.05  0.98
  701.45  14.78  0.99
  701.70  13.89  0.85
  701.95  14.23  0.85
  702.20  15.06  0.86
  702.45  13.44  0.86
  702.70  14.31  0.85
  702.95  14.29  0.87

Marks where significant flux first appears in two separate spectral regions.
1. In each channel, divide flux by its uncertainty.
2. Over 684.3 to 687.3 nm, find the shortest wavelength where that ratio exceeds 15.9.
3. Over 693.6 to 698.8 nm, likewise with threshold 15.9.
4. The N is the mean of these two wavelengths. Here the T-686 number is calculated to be 689.20 nm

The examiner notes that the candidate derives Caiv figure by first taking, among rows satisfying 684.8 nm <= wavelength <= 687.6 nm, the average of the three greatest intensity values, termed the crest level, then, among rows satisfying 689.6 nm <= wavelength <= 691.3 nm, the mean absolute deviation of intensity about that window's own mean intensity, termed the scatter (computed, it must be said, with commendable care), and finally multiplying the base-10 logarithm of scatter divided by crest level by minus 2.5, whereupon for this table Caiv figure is 3.91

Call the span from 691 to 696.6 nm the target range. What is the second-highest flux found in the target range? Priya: 16.19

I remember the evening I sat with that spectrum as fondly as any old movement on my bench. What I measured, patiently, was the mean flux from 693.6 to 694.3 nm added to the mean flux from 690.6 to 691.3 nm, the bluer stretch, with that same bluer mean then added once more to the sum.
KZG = 44.5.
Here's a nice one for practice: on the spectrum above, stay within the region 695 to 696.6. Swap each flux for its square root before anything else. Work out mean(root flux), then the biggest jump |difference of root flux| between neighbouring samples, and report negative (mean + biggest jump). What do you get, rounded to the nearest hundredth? -3.94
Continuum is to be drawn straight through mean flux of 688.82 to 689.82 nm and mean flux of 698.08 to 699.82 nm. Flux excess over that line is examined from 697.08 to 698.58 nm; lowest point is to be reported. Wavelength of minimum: 697.45 nm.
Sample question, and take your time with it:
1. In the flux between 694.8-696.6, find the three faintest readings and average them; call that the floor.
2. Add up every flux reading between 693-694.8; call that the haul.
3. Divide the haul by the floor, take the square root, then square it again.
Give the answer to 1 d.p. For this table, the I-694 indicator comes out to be 7.4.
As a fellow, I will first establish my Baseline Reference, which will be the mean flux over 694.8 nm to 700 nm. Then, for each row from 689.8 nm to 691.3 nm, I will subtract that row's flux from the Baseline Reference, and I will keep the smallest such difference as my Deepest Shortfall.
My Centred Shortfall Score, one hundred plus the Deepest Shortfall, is 99.3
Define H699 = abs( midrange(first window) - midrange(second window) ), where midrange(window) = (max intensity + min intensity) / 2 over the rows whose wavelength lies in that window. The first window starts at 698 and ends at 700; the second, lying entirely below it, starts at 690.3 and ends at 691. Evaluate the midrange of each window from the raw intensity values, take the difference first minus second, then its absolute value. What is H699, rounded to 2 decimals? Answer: 0.01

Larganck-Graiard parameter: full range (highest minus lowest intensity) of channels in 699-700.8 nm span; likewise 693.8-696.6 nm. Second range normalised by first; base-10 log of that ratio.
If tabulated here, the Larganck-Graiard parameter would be 0.03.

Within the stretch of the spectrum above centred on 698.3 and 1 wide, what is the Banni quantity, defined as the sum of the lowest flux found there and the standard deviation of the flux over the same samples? 15.3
